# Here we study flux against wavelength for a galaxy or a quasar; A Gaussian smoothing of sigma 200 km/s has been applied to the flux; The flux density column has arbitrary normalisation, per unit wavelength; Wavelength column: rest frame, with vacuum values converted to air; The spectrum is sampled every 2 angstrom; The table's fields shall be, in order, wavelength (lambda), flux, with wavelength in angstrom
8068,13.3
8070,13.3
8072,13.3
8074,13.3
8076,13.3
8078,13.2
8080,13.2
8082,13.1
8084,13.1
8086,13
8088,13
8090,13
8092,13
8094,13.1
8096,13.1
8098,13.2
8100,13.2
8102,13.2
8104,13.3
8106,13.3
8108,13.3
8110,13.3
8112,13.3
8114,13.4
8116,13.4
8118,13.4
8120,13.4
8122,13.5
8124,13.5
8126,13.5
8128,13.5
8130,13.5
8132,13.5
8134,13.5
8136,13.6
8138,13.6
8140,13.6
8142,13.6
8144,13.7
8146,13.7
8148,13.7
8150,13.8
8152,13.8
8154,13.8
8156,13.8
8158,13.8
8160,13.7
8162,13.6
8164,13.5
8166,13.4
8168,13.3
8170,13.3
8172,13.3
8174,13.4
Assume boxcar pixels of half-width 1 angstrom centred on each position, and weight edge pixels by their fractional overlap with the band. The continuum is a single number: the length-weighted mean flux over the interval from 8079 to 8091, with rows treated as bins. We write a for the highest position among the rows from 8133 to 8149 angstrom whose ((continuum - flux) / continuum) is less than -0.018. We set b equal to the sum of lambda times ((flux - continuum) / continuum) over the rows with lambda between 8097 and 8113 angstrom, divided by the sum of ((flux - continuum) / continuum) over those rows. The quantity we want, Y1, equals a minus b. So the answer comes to 42.0 angstrom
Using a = 8148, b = 8106.0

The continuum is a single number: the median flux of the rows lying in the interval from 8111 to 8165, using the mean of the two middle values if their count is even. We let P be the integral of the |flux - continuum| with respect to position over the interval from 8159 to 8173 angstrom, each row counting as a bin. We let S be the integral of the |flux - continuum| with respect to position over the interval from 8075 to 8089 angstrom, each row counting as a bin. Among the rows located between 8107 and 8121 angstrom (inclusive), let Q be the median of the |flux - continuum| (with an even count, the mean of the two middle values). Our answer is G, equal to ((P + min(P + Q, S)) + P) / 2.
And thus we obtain 4.0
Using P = 2.6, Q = 0.20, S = 6.60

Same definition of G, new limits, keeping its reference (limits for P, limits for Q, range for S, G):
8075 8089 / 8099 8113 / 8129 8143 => 6.9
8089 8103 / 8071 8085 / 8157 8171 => 8.0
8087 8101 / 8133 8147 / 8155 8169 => 8.3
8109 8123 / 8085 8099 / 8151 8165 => 4.0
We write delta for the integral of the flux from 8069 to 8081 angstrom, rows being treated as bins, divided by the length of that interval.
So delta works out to 13.3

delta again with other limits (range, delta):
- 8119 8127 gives 13.5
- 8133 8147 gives 13.6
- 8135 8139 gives 13.6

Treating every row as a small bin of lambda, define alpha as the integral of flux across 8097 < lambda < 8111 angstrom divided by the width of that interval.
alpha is 13.3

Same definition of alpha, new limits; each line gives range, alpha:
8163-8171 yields 13.4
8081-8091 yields 13.0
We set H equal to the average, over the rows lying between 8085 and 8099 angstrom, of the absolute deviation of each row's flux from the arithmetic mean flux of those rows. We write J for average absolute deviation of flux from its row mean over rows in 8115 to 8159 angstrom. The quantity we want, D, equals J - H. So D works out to 0.05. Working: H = 0.065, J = 0.12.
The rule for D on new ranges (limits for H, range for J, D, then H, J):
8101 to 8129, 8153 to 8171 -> 0.10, 0.082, 0.18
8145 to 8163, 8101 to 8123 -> 0.01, 0.062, 0.07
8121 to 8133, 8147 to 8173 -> 0.18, 0.000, 0.18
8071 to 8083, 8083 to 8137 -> 0.09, 0.067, 0.16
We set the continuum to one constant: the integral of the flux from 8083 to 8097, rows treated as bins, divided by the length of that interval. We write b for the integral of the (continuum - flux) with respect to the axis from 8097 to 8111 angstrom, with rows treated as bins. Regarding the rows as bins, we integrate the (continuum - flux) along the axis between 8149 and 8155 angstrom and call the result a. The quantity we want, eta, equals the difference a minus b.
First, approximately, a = -4.5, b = -3.0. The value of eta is -1.5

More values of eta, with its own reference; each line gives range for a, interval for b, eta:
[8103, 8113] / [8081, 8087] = -2.4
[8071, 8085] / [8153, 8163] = 4.6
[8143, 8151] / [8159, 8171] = -0.4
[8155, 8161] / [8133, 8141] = -0.1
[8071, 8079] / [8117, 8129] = 3.2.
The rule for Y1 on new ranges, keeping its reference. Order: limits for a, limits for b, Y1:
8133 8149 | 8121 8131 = 22.0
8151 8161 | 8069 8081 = 85.7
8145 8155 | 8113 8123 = 35.8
